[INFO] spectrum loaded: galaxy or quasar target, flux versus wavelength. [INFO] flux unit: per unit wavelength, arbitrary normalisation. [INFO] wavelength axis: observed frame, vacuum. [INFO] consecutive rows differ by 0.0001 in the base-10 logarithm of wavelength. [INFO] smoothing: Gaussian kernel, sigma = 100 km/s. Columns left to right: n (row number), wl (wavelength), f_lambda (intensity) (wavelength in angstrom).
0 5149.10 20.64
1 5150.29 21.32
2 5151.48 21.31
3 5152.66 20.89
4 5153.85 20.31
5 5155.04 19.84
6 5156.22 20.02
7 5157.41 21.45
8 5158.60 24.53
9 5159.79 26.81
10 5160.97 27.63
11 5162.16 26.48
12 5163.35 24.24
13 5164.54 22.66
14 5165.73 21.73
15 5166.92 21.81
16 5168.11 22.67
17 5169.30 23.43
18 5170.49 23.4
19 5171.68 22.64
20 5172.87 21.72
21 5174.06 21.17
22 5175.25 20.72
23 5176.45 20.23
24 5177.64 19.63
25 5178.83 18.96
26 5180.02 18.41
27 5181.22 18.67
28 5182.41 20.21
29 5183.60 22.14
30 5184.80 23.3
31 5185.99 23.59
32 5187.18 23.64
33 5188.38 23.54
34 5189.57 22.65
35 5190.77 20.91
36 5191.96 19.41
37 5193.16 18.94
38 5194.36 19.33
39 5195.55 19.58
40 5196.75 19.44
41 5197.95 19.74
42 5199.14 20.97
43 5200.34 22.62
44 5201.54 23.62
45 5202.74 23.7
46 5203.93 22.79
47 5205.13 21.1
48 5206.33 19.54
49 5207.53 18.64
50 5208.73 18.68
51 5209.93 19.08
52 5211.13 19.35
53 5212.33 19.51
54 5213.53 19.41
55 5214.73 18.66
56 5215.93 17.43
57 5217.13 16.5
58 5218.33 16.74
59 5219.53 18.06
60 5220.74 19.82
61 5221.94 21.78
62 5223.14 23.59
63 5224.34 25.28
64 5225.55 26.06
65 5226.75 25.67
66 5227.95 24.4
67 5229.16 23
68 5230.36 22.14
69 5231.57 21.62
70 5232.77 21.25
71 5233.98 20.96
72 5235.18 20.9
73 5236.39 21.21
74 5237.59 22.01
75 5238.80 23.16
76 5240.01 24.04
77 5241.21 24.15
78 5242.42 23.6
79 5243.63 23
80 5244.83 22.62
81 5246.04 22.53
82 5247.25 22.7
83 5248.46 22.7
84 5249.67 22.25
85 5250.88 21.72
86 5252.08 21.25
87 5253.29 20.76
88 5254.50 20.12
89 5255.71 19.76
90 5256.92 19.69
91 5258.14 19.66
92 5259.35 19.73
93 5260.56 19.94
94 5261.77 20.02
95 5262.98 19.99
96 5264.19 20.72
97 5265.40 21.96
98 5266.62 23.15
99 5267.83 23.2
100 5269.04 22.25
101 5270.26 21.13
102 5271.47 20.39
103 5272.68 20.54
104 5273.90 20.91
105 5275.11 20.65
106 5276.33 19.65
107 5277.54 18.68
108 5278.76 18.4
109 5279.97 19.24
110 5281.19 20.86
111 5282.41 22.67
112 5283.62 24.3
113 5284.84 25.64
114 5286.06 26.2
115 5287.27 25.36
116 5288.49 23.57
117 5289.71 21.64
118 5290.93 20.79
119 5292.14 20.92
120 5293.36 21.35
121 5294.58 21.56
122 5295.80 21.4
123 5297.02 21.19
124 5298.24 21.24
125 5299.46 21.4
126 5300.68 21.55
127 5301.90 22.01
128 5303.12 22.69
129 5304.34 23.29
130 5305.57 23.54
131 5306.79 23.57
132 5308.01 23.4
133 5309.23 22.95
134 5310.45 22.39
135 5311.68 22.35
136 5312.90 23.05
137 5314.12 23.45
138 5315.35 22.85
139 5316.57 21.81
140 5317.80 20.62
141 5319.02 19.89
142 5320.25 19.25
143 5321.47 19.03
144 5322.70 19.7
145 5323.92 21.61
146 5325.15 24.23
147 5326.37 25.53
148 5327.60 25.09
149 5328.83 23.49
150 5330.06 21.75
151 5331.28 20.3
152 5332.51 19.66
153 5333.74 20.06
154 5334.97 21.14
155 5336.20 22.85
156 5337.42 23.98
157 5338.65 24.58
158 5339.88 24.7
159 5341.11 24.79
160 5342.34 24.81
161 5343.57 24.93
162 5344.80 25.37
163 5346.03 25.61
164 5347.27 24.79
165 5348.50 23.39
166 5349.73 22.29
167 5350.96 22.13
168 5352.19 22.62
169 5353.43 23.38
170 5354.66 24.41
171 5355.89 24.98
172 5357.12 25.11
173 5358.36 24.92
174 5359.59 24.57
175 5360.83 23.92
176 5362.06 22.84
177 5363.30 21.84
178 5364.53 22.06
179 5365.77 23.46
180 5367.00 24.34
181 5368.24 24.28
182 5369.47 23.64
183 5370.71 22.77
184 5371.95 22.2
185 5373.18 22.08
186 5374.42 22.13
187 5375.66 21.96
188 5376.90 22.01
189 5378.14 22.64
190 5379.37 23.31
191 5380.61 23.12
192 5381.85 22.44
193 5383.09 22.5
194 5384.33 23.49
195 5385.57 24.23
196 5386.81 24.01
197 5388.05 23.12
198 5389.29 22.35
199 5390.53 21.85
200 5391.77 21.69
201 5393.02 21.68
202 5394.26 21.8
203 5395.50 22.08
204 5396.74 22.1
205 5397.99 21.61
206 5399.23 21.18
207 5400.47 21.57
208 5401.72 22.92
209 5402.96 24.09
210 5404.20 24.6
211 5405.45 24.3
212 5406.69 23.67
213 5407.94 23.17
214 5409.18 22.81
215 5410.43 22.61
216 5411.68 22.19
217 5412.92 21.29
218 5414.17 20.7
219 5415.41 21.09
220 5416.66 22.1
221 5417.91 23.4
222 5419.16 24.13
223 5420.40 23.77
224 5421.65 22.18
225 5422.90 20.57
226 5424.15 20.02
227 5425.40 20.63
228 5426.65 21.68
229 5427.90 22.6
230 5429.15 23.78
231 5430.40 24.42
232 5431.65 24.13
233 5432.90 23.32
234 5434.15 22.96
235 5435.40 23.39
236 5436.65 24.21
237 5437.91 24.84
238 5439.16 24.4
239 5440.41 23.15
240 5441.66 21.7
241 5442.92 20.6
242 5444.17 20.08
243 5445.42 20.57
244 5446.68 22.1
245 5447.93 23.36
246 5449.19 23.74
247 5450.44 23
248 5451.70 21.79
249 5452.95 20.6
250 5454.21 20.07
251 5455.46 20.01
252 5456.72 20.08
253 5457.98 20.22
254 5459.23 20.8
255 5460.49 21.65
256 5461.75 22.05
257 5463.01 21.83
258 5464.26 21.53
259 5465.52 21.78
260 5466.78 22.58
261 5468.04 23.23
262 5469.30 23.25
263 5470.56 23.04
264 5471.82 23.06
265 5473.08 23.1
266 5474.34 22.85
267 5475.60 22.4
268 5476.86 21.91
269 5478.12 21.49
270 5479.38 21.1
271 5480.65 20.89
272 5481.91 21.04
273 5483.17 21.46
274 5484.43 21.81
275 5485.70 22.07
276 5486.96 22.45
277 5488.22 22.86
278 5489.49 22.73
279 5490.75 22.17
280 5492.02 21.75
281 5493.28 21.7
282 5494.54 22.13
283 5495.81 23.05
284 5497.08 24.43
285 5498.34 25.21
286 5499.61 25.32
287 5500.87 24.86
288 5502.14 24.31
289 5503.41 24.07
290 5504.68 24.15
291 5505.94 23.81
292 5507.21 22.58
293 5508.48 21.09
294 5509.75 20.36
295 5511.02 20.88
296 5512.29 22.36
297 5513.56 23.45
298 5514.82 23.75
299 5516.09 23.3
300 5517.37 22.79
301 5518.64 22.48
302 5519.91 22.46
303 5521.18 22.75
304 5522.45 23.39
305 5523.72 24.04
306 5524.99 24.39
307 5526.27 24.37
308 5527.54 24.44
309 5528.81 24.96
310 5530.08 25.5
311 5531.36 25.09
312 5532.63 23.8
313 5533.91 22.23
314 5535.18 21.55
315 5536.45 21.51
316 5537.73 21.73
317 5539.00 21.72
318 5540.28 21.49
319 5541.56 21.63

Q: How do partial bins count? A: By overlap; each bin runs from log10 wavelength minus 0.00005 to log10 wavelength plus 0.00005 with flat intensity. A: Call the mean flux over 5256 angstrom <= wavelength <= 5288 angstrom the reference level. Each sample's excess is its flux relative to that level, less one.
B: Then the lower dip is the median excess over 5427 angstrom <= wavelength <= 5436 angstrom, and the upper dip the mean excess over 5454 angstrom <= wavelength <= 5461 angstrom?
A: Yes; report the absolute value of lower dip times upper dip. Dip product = 0.0039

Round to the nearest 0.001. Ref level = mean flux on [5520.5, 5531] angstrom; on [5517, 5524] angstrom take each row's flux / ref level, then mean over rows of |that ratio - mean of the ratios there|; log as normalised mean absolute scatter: 0.020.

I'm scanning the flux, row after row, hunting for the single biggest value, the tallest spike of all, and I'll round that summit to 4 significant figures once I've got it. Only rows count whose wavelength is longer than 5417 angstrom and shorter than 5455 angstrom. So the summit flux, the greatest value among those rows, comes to 24.84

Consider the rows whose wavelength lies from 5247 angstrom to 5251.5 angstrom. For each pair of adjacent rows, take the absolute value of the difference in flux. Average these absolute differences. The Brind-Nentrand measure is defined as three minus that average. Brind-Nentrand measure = 2.67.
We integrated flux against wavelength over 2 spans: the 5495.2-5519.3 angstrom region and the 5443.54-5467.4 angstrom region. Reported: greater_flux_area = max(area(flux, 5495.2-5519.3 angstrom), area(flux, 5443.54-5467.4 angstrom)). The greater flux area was 561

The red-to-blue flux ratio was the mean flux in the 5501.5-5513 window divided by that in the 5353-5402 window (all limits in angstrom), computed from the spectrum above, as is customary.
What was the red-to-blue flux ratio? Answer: 0.99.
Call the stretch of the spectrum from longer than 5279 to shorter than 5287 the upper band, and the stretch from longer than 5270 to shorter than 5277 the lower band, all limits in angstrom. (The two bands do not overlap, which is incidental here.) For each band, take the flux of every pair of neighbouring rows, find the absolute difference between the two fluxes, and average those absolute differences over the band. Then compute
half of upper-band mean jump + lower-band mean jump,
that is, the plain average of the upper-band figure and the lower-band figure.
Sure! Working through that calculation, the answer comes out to 0.95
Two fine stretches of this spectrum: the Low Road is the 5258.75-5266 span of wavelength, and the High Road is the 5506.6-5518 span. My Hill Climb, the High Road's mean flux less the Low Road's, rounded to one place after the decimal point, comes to 1.9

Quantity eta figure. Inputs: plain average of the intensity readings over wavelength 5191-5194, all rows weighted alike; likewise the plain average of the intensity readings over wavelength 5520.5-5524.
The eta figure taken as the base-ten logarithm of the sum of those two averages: 1.63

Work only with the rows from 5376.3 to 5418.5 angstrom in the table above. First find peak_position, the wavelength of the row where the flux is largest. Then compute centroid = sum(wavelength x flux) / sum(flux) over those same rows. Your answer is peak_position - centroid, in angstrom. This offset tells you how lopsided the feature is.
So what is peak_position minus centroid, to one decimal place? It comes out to 6.9 angstrom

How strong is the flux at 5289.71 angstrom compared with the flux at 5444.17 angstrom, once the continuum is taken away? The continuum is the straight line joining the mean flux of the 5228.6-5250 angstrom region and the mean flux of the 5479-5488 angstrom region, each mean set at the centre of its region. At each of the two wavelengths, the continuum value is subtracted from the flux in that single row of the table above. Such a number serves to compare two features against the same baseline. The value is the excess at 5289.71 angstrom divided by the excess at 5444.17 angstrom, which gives 0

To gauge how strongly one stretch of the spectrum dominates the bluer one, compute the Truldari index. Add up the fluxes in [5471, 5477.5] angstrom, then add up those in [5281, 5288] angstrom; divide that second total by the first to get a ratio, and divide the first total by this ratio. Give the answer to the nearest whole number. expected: 89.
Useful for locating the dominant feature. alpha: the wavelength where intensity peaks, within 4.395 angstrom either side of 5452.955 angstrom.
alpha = 5449.19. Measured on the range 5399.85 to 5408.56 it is 5404.20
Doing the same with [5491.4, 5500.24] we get 5499.61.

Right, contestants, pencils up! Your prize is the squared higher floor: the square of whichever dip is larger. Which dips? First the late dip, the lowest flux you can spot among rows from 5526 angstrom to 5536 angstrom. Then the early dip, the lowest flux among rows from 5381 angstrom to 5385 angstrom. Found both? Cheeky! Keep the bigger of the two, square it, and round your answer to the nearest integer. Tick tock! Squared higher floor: 504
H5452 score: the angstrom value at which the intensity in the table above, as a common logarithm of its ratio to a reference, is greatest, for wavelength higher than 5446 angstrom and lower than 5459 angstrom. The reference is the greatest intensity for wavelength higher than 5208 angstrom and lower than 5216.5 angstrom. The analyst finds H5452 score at 5449.19 angstrom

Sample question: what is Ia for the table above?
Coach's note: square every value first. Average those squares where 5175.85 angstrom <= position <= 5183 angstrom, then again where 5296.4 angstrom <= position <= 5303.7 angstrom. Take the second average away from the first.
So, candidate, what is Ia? -95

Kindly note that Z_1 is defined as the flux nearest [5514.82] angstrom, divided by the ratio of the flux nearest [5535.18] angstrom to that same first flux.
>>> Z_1 26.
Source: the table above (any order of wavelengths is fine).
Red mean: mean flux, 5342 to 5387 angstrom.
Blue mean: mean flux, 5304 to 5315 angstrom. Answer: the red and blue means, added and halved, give 23.3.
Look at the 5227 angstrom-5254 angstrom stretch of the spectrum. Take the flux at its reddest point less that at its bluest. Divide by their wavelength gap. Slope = -0.14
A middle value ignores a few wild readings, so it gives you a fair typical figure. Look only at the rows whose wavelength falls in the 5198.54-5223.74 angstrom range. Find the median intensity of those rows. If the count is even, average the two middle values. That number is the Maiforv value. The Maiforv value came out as 19.5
